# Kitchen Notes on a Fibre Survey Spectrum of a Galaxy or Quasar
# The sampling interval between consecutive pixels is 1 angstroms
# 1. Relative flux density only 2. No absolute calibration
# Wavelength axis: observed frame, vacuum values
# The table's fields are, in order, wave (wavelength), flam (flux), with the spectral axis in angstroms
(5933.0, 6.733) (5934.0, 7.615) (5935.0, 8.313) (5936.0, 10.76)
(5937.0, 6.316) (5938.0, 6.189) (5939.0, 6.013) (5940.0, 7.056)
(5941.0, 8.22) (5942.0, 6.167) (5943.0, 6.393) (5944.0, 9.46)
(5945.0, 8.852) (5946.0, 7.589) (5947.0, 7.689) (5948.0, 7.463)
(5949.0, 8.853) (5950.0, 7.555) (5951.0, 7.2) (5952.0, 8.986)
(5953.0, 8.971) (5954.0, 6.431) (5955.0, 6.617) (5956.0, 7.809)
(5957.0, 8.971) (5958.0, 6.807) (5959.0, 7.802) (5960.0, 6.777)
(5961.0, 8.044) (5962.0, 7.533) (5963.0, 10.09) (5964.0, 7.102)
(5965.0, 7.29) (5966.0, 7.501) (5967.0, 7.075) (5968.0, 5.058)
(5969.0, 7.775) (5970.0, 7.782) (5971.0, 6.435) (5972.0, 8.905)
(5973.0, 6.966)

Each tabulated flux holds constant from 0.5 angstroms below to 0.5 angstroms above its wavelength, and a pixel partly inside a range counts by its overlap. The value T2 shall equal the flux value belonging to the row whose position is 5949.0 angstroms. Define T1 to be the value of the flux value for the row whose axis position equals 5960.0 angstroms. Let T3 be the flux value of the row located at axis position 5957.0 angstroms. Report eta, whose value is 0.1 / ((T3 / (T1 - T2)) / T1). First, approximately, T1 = 6.777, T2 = 8.853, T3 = 8.971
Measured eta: -0.16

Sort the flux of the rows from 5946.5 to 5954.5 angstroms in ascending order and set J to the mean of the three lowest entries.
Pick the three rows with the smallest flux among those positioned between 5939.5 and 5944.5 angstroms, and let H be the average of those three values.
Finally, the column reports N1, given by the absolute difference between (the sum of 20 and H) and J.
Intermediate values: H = 6.54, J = 7.03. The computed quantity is 19.51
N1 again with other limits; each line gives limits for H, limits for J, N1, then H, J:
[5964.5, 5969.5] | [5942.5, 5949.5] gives 19.33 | 6.47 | 7.15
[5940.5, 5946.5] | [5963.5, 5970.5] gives 20.30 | 6.72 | 6.41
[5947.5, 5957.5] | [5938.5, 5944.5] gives 20.56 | 6.75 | 6.19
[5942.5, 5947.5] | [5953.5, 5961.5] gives 20.62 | 7.22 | 6.61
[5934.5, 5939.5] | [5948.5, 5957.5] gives 19.42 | 6.17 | 6.75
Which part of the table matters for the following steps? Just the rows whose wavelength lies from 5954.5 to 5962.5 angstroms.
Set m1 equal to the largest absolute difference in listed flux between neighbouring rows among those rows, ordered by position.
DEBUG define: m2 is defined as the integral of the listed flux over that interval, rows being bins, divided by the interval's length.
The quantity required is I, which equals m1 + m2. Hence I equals 9.7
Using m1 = 2.16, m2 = 7.5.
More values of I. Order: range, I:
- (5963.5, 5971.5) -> 9.7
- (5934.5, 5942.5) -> 11.8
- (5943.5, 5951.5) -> 9.5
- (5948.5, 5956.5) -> 10.3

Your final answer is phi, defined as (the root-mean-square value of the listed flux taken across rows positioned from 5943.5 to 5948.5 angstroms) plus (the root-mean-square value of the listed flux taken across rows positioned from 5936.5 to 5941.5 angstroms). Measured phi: 15.1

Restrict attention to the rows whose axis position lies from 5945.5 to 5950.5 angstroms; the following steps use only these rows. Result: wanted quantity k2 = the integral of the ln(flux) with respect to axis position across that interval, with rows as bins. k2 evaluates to 10.3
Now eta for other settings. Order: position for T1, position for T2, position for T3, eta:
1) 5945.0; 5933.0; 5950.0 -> 0.25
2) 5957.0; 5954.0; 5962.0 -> 0.30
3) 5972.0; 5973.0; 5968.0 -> 0.34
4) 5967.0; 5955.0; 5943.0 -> 0.05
